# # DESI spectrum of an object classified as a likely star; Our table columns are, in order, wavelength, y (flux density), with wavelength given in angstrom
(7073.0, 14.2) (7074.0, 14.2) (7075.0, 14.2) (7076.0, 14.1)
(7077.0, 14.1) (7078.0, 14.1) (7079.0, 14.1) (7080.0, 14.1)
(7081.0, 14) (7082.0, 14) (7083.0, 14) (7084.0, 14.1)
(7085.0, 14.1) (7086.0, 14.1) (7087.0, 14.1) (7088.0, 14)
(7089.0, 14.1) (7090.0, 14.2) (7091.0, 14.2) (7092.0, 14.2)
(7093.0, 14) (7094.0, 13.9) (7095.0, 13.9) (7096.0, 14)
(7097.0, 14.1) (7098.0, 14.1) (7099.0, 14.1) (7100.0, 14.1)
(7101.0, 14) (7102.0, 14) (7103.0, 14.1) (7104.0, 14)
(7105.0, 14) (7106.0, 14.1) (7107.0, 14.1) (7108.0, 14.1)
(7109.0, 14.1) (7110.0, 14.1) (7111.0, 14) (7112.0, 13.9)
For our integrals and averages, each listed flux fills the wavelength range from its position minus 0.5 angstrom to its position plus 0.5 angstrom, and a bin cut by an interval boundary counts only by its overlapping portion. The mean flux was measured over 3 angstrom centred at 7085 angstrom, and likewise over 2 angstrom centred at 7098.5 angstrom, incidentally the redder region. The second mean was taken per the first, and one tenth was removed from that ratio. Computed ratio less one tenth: 0.900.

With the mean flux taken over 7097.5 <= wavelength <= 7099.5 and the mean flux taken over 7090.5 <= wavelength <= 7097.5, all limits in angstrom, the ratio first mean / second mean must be 1.004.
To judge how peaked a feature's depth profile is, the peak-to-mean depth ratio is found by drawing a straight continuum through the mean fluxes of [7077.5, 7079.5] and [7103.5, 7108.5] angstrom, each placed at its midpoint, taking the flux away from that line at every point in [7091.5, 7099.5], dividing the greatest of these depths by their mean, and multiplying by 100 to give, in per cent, 470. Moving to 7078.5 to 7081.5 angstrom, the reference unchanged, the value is 309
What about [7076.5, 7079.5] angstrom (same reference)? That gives 300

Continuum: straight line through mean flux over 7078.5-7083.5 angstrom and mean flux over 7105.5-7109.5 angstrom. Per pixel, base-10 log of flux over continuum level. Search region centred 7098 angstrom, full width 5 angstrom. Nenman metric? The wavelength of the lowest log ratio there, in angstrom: 7096.0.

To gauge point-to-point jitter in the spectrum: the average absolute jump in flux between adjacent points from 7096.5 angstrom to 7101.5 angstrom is 0.025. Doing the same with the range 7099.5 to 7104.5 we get 0.075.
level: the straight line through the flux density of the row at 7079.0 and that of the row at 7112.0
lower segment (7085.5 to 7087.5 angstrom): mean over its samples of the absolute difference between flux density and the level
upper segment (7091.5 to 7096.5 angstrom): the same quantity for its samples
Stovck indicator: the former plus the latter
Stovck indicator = 0.13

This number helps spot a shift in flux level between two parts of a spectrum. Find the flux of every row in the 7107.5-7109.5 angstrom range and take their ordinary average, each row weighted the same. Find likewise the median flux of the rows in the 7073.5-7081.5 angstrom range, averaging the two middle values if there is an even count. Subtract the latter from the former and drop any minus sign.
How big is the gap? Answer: 0.00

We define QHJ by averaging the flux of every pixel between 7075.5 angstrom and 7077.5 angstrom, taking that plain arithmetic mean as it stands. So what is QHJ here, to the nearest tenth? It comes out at 14.1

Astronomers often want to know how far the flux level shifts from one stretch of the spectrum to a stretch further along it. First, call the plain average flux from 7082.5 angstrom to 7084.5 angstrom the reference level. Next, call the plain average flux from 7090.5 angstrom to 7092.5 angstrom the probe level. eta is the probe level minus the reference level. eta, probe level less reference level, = 0.15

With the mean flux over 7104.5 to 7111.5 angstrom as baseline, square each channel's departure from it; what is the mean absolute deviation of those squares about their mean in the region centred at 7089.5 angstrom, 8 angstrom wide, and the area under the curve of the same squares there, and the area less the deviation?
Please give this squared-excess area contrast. 0.06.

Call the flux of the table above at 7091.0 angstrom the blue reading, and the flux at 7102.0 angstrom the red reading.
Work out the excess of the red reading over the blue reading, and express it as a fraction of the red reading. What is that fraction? -0.014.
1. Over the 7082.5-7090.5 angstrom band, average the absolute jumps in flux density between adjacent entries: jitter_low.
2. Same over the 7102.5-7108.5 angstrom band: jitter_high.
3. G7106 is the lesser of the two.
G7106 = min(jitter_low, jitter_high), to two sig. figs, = 0.040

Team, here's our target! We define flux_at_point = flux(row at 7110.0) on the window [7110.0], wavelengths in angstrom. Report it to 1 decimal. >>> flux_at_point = 14.1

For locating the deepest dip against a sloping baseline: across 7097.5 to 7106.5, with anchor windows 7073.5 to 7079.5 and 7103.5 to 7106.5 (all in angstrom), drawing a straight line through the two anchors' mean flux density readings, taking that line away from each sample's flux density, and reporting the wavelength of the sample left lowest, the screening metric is 7101.0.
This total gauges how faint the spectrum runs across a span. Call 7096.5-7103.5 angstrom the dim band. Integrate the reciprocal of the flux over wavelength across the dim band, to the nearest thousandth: 0.497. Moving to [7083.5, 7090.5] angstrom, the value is 0.496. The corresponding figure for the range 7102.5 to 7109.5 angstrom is 0.497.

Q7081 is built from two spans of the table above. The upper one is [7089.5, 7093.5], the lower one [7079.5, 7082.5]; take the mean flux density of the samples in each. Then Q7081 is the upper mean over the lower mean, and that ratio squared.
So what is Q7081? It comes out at 1.017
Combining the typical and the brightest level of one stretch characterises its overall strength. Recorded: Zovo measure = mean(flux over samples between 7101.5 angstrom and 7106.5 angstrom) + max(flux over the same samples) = 28.1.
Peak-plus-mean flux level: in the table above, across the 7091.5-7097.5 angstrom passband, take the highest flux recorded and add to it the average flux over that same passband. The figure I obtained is 28.2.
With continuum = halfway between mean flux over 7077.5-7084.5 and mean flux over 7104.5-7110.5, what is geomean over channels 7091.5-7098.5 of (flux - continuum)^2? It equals 0.0060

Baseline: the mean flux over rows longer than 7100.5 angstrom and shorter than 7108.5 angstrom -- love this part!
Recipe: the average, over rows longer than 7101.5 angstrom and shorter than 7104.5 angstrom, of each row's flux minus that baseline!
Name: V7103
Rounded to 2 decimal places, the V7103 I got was -0.02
